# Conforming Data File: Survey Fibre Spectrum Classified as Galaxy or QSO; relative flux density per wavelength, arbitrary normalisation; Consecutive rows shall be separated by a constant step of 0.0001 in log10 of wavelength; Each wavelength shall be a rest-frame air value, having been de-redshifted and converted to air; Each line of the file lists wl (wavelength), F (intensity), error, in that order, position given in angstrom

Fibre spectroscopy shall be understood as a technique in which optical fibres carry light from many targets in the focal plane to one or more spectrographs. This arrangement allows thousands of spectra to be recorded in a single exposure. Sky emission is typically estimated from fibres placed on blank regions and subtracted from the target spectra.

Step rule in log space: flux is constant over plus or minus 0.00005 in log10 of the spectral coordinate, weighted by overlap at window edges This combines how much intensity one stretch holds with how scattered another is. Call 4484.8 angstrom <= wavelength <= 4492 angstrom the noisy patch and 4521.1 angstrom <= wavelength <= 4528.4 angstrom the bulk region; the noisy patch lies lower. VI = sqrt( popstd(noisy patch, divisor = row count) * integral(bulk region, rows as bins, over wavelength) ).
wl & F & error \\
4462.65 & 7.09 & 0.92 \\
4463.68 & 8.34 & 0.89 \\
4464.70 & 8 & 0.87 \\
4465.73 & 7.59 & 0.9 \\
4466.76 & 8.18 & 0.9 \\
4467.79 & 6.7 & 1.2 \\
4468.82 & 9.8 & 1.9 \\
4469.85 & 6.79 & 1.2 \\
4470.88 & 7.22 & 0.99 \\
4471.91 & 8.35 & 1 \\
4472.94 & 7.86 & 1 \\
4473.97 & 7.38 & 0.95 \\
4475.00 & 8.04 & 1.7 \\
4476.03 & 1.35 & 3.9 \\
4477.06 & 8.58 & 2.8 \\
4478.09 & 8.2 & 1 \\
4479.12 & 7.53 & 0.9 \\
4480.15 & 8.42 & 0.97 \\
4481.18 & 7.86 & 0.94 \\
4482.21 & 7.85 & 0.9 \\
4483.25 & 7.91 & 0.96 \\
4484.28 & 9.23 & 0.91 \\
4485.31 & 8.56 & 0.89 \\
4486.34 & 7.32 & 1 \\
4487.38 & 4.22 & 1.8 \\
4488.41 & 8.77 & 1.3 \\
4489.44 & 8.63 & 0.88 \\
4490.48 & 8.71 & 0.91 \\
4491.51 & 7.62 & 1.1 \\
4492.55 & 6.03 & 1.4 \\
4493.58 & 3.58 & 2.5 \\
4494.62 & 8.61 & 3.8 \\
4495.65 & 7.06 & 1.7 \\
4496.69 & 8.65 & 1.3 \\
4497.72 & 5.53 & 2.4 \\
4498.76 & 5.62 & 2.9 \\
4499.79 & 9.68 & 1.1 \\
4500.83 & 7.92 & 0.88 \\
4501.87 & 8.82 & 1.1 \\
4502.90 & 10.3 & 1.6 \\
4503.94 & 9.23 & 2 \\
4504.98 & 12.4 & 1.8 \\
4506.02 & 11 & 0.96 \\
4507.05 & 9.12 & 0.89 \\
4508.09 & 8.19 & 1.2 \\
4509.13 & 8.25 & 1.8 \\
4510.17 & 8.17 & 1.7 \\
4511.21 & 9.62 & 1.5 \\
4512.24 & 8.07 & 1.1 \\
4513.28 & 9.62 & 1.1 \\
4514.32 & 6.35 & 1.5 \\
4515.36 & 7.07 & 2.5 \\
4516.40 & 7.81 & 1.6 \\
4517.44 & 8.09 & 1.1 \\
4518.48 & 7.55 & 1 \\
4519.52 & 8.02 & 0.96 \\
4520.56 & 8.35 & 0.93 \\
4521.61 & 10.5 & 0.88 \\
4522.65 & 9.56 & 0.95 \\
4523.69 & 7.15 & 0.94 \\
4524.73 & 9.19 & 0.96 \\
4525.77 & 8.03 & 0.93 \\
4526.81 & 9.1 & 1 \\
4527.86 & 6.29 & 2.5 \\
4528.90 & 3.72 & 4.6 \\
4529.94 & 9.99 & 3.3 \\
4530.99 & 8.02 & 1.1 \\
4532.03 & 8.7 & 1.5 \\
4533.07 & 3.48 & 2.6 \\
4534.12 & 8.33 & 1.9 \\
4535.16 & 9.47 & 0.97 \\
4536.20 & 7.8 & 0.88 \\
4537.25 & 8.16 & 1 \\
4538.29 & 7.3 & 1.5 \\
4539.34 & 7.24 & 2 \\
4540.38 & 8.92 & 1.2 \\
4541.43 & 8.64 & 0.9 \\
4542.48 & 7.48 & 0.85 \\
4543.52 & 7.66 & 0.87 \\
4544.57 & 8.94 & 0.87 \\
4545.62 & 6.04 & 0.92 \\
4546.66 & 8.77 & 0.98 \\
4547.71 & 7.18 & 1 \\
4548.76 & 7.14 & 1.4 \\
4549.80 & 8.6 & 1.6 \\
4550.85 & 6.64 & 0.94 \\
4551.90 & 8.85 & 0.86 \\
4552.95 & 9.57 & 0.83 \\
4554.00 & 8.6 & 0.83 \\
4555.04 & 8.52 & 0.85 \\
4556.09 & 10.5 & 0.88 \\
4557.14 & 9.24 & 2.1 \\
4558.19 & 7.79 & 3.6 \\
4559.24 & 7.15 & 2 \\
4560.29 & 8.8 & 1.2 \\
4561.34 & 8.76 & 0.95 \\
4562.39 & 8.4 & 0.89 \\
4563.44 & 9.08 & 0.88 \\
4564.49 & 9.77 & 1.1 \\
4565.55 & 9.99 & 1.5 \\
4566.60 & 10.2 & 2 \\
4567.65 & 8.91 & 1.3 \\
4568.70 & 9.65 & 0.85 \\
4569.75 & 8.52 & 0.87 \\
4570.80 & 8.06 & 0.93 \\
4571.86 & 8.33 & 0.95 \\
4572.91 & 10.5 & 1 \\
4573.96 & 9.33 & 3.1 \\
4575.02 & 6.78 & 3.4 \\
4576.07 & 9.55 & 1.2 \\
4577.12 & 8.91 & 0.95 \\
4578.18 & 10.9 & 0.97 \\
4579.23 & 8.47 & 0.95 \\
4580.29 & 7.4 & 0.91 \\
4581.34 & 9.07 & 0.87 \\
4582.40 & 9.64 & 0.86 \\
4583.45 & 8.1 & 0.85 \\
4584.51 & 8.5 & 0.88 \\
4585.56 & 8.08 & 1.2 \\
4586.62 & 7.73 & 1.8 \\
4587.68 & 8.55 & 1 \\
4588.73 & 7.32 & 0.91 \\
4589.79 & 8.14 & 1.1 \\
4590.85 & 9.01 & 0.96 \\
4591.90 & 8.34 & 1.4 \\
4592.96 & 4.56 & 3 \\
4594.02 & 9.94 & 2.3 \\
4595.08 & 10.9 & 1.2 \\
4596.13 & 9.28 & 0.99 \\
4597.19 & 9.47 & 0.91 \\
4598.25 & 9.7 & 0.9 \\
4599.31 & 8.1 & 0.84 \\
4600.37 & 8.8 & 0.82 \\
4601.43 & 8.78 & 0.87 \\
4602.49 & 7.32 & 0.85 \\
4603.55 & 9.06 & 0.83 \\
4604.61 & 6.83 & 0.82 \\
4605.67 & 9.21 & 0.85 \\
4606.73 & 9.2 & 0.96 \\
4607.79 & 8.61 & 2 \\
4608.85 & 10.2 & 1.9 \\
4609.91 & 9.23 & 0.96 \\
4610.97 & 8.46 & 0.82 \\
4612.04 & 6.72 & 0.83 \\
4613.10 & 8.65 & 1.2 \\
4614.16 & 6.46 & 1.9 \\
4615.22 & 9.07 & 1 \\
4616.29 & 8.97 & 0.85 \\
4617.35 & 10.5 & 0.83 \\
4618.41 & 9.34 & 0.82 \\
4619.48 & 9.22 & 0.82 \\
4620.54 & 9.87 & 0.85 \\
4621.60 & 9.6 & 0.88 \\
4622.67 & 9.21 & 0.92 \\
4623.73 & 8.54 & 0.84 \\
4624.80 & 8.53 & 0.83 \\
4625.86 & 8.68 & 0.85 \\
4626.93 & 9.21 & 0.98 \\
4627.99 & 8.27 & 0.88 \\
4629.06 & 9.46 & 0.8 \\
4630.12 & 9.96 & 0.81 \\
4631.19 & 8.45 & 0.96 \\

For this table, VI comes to 9.7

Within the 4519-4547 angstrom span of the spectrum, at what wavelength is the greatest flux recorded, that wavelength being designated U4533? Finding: 4521.61 angstrom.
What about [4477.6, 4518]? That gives 4504.98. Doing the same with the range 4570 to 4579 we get 4578.18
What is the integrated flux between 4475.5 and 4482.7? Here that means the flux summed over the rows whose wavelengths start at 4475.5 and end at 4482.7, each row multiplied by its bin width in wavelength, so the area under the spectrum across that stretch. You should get 51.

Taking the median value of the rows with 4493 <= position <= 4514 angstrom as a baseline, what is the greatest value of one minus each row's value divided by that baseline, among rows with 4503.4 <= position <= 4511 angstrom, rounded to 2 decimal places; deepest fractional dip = 0.05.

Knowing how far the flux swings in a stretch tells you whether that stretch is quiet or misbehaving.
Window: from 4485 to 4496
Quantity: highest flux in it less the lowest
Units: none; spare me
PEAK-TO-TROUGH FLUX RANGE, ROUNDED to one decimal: 5.2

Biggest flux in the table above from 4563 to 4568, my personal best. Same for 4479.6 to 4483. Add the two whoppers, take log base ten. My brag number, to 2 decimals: 1.27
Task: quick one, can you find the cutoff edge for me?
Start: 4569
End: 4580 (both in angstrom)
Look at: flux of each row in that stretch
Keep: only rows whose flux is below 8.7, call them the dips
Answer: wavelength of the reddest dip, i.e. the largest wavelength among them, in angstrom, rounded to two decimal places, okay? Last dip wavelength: 4579.23 angstrom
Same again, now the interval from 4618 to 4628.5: 4627.99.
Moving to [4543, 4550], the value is 4549.80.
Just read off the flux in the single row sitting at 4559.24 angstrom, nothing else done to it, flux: 7.15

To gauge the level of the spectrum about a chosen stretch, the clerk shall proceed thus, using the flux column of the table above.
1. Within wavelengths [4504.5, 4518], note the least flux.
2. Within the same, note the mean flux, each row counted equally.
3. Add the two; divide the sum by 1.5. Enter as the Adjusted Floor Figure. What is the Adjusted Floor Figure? 10.1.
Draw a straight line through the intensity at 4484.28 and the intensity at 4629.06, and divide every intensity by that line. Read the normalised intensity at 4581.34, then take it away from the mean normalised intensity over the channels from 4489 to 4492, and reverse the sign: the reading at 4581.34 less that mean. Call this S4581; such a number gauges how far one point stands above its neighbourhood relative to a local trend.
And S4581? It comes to 0.07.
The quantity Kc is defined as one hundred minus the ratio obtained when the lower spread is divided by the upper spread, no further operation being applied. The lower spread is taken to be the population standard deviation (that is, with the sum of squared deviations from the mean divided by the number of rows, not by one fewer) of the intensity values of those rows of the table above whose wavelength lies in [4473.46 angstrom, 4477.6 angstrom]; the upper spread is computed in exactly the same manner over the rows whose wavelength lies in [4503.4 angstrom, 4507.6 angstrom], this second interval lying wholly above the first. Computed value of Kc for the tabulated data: 97.9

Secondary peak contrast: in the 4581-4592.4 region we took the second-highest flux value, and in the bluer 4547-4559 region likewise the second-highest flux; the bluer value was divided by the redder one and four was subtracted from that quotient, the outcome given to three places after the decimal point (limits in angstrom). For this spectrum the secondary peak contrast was -2.945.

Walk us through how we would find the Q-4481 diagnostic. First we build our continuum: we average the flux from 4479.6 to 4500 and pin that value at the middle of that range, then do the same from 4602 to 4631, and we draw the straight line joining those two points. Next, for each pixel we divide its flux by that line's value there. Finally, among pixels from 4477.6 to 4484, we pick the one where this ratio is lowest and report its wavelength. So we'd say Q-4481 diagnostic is 4479.12 angstrom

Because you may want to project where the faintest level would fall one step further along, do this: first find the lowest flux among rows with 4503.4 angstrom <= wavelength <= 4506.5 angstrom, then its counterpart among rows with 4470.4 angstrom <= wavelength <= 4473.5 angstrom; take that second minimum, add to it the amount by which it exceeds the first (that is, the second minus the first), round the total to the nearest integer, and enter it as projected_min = 5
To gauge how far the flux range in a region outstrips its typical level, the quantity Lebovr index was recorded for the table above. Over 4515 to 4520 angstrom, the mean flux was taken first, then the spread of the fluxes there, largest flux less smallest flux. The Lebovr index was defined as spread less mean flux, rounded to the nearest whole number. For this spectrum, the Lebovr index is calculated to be -7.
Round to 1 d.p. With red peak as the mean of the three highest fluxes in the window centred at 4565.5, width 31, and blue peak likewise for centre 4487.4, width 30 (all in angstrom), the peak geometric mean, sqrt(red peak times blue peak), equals 9.9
